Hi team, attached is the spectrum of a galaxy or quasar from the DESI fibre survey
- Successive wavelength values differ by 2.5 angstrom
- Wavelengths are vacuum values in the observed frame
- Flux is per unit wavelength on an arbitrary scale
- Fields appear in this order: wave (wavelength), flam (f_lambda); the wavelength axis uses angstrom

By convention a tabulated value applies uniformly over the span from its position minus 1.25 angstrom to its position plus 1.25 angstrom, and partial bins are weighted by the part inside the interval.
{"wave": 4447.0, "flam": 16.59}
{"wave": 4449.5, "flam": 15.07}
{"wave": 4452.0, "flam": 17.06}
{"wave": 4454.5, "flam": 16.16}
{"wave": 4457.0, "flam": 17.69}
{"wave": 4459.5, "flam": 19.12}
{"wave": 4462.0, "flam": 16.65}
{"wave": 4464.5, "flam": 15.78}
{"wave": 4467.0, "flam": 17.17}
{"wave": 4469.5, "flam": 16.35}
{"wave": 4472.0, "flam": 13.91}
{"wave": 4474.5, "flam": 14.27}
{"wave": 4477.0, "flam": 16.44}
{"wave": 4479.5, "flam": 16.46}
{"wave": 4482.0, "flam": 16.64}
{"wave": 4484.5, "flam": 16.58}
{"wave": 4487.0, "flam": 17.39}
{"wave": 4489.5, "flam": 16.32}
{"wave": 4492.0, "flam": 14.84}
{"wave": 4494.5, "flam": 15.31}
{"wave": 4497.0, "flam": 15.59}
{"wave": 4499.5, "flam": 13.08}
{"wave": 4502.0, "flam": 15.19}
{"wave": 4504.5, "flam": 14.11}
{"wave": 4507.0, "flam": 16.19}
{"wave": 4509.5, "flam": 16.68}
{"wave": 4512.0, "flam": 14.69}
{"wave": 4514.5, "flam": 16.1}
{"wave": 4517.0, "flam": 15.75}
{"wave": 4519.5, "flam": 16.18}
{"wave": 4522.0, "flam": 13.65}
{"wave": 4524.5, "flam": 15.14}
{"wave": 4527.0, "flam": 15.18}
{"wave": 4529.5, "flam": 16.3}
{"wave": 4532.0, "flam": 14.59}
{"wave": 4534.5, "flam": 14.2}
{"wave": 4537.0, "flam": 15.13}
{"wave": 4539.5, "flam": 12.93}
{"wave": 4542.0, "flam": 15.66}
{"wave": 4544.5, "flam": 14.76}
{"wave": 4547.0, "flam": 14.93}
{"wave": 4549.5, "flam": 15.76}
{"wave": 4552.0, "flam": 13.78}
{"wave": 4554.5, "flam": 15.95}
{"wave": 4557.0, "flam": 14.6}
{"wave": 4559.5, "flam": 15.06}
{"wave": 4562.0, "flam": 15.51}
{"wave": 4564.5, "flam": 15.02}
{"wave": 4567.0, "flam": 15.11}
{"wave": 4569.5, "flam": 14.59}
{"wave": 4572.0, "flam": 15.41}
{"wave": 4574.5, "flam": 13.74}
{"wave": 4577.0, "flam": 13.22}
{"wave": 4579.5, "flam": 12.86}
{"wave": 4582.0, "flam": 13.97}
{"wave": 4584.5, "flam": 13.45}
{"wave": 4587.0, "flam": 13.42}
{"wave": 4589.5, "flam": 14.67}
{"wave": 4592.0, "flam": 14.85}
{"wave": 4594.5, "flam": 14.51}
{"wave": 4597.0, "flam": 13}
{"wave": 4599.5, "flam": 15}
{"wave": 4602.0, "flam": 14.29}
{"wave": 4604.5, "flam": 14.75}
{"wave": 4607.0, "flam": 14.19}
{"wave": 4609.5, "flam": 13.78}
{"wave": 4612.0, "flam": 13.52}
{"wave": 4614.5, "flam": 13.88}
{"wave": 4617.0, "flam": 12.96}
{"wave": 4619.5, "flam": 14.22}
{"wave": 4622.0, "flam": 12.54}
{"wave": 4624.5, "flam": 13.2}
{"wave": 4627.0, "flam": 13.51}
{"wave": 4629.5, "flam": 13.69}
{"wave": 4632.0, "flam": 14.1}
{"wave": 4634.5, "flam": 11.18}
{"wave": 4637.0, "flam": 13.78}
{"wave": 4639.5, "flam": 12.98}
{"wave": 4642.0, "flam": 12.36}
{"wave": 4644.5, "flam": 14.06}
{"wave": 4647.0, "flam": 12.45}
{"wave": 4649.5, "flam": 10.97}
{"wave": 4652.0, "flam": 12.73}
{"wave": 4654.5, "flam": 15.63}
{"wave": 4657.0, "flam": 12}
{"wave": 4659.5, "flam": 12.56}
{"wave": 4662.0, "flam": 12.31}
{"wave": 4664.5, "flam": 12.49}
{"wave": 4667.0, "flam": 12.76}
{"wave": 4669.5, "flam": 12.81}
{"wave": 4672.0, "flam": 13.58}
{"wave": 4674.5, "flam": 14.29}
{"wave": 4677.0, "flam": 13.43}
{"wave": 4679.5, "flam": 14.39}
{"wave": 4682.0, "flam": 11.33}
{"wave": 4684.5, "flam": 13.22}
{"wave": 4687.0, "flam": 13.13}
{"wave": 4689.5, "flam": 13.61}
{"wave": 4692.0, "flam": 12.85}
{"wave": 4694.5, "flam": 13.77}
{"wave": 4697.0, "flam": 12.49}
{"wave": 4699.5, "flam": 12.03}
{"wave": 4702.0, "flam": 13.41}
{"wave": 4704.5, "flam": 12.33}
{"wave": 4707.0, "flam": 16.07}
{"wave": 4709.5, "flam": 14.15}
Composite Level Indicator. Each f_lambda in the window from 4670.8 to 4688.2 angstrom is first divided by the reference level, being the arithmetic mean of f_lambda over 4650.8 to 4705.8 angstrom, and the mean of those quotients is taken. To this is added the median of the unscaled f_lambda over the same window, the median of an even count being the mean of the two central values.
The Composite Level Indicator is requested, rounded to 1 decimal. 14.5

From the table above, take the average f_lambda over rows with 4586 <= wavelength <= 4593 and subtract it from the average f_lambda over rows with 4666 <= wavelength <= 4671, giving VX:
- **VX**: -1.5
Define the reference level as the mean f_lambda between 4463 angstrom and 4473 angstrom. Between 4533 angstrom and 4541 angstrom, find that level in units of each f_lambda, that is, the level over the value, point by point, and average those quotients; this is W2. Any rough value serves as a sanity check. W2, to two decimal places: 1.13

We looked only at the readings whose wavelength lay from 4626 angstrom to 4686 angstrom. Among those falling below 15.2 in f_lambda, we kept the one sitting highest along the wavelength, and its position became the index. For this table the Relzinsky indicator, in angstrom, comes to 4684.5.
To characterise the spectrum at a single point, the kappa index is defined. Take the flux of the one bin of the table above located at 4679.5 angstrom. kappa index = 14.39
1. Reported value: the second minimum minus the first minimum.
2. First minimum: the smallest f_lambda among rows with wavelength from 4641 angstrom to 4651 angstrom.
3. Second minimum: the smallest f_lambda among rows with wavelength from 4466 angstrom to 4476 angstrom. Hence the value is 2.9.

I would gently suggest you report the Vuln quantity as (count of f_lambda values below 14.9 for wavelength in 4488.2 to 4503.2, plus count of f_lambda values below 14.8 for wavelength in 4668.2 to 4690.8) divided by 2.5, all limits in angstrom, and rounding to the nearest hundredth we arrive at 4.40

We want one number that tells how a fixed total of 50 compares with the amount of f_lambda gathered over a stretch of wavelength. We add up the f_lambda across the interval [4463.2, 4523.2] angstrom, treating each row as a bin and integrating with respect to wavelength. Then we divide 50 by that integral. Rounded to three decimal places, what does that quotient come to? 0.053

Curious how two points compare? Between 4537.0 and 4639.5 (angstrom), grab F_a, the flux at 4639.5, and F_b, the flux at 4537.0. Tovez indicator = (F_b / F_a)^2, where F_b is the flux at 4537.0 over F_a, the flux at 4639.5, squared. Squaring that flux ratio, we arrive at 1.4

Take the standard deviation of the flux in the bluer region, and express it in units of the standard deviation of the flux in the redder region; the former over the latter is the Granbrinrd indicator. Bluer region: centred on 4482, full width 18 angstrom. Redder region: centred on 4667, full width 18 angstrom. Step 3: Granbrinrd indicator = 1.4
